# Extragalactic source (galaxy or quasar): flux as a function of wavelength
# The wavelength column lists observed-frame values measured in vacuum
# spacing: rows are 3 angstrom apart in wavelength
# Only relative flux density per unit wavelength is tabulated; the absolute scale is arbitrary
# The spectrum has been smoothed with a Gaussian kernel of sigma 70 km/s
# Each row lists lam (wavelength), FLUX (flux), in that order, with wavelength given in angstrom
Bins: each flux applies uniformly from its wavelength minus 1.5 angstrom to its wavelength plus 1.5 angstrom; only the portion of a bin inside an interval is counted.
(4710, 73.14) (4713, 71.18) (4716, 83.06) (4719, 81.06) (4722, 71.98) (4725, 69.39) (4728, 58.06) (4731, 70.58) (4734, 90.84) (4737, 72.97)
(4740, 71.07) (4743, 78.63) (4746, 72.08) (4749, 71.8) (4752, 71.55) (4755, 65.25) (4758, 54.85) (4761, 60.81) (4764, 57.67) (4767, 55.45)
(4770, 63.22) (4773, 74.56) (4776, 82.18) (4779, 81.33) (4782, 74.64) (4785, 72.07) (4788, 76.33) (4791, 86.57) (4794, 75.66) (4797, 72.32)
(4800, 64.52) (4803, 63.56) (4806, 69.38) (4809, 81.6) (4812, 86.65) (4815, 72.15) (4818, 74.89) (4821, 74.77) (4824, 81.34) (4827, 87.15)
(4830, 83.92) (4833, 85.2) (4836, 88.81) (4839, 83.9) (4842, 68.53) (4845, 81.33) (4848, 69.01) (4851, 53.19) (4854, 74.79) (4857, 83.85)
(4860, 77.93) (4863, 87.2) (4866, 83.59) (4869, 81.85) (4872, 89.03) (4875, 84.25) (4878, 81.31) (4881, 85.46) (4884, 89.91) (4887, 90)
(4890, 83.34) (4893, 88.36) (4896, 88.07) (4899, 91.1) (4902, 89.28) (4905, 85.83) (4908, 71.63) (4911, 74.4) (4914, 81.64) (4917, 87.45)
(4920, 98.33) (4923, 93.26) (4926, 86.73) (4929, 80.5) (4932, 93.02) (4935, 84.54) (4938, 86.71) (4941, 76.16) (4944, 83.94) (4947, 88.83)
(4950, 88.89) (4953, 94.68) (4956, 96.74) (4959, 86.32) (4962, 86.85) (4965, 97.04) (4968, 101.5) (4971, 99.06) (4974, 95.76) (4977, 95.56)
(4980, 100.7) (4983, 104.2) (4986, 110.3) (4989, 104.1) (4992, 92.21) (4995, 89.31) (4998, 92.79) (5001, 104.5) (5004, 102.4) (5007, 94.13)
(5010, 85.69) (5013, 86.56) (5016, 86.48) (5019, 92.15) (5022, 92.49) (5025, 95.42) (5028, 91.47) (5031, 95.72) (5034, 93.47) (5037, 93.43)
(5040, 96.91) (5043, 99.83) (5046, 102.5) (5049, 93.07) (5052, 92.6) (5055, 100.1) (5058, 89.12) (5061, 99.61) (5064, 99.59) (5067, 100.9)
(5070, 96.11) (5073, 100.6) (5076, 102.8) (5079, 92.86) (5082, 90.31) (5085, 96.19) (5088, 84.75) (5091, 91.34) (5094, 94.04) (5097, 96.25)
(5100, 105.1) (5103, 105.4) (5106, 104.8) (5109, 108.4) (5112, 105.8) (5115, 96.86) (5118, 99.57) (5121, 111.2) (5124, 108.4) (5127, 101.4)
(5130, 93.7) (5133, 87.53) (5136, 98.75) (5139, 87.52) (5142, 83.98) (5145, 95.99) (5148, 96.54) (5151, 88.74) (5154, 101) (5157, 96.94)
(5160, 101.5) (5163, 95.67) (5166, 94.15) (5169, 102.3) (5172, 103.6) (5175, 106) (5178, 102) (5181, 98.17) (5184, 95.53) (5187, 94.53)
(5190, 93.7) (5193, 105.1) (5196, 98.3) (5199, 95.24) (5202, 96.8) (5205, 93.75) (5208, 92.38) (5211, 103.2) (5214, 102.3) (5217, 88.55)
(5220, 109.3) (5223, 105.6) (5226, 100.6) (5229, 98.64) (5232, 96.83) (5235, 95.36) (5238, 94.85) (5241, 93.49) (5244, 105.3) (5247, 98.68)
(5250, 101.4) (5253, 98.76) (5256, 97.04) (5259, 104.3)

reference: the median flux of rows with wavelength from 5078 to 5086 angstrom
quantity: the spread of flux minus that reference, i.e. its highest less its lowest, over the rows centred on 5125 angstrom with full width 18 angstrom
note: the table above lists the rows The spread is 23.7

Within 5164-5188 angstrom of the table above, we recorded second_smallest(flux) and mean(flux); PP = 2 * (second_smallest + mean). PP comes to 388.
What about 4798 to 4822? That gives 276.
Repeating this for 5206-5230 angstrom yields 385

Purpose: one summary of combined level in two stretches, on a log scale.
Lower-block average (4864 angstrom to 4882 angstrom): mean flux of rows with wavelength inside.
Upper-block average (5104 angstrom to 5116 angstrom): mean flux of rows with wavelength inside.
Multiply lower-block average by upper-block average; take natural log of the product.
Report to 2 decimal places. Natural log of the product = 9.08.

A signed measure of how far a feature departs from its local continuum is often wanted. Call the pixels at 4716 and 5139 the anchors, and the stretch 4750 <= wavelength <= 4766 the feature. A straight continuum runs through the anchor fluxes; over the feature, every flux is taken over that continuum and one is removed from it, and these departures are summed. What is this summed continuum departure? -1.3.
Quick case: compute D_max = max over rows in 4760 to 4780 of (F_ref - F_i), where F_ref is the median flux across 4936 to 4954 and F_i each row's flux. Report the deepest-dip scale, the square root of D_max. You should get 5.7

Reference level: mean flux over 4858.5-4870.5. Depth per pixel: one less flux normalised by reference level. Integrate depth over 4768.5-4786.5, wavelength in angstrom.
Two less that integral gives 0.26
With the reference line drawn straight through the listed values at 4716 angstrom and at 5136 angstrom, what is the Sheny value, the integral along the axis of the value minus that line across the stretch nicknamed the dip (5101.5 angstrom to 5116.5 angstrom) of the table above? 98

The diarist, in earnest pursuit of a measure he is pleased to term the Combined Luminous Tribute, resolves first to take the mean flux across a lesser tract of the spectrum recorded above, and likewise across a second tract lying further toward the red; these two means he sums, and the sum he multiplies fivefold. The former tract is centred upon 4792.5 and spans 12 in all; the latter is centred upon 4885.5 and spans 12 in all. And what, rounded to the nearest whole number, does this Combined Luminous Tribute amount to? 824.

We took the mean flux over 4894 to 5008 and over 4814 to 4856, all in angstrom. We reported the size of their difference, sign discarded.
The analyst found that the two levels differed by 14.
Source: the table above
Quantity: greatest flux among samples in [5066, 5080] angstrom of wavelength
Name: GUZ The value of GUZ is 102.8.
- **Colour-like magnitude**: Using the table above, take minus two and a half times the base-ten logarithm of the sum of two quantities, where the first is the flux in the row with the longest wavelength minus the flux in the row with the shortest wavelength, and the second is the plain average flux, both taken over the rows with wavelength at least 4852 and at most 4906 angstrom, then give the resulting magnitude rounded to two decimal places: -4.96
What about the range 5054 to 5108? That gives -5.02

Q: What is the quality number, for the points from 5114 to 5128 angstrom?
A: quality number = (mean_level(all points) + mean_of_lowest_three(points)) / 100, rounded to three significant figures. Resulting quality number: 2.03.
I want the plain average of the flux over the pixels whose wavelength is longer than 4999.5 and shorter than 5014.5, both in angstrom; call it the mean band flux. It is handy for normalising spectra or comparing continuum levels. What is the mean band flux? 95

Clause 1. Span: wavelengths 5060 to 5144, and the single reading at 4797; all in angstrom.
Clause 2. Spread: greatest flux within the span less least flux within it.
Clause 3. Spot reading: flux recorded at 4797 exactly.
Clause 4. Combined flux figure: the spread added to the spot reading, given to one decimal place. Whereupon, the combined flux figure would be 99.5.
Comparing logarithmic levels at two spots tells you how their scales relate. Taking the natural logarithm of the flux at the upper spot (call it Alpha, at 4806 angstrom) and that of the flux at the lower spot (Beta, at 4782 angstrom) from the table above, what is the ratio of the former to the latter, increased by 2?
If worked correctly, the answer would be 2.98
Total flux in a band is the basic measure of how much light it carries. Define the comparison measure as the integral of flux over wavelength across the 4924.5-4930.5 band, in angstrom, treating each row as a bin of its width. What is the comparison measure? 502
